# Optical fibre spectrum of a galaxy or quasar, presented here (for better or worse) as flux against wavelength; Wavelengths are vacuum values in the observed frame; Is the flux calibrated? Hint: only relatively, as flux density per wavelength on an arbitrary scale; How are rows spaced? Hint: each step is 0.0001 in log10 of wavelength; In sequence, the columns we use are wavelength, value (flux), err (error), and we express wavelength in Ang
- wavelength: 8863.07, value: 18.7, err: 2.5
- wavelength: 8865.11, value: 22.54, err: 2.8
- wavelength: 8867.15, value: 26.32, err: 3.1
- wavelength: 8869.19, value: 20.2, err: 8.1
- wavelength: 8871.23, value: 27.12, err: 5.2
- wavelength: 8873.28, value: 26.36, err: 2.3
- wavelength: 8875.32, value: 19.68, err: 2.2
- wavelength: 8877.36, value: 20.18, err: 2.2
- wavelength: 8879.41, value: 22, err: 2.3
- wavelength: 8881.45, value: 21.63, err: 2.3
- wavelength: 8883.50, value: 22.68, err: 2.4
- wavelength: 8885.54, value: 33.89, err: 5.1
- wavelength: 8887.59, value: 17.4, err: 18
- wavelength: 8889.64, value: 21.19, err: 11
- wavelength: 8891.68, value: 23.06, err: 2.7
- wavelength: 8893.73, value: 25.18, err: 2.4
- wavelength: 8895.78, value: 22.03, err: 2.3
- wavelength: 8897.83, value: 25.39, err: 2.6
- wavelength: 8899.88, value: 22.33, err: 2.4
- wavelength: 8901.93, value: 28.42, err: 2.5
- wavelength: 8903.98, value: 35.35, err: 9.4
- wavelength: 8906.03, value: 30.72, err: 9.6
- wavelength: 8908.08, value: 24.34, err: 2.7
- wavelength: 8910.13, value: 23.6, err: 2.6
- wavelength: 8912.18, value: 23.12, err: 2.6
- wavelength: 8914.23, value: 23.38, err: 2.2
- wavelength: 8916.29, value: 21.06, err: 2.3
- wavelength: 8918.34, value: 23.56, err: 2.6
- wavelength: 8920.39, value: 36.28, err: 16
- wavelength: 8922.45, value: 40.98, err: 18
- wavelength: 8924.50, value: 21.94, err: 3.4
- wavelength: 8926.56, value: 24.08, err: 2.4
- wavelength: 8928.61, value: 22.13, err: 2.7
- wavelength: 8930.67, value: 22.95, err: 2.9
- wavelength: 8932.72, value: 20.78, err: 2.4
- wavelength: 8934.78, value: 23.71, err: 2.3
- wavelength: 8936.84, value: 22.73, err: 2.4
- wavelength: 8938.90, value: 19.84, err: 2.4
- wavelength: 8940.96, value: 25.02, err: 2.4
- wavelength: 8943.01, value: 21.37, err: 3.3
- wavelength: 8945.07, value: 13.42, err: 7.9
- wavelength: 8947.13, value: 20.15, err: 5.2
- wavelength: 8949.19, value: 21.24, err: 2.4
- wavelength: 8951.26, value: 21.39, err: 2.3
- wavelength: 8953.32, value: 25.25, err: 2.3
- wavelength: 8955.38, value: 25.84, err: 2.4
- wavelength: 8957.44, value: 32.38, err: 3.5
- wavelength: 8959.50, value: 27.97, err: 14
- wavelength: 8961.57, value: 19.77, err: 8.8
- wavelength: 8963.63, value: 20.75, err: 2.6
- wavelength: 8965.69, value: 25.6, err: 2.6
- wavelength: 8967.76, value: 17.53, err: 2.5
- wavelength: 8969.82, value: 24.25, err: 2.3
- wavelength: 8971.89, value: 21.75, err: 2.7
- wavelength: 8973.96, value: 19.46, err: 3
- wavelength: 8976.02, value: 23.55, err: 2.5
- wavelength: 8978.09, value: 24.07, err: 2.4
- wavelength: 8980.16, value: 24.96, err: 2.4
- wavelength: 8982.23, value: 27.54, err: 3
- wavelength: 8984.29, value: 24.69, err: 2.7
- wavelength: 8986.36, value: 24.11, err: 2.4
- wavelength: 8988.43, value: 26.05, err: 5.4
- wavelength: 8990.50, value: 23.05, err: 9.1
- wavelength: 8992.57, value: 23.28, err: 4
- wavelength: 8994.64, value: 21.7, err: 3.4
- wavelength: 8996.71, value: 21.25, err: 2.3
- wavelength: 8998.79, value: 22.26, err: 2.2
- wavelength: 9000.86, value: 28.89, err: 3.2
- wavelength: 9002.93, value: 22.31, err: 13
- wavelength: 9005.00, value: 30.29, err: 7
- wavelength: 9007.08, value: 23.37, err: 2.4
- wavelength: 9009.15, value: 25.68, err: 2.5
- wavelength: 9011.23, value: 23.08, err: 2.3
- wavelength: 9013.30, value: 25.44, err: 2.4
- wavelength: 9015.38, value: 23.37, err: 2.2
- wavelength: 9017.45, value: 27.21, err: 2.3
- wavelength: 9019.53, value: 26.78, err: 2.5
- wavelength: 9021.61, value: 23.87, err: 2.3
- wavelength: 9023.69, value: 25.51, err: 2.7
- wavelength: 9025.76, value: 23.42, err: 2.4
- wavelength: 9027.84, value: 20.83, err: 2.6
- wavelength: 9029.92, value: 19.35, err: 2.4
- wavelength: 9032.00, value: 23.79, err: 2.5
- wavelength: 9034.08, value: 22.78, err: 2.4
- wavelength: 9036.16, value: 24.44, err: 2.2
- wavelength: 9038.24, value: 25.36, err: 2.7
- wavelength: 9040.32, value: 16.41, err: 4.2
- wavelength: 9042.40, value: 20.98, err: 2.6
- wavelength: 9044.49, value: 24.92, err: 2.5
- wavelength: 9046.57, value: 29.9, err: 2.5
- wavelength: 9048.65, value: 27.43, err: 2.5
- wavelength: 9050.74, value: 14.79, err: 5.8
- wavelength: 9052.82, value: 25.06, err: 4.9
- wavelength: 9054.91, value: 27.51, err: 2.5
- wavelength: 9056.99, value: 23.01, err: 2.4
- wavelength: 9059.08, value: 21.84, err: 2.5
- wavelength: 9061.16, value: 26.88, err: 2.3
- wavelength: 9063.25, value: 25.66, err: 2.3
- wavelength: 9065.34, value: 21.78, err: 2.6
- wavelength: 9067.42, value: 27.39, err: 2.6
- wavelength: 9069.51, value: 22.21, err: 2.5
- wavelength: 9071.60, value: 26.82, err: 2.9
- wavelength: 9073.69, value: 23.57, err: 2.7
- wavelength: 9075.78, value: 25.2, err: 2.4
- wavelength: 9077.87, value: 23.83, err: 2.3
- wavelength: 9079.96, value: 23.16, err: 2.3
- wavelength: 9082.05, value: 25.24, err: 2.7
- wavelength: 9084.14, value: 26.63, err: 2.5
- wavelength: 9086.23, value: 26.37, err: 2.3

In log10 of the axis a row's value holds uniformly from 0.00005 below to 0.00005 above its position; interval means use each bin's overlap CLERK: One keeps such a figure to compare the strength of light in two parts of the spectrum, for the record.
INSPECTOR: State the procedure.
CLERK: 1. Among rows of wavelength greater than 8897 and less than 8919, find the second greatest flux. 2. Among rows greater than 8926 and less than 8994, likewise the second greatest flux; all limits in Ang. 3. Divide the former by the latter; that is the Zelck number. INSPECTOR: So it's 1.1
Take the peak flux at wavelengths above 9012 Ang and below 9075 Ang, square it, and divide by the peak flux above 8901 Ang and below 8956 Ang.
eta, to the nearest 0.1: 21.8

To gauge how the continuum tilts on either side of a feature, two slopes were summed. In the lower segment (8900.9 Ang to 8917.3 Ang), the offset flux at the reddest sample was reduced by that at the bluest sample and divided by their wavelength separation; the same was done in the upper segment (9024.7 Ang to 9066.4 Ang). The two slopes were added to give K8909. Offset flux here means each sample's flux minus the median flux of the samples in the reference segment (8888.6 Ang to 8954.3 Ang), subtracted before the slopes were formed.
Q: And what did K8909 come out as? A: -0.6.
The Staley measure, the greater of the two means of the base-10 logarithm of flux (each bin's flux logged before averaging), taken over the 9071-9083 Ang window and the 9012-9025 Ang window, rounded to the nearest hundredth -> 1.40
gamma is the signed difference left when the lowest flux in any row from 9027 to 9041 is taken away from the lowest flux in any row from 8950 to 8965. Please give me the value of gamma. 3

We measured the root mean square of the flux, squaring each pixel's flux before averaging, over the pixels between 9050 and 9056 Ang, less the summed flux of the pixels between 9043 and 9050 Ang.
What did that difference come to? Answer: -59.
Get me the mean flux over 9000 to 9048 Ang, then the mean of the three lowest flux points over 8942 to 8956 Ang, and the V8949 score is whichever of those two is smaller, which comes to 18.3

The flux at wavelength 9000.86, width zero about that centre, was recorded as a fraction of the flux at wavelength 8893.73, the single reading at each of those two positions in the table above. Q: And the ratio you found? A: 1.15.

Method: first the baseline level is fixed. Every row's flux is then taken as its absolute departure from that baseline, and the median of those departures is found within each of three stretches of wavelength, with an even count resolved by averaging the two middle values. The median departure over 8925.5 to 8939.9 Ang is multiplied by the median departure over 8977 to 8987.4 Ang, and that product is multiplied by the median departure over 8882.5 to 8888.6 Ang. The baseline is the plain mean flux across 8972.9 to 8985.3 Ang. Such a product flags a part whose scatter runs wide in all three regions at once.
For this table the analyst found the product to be 5.6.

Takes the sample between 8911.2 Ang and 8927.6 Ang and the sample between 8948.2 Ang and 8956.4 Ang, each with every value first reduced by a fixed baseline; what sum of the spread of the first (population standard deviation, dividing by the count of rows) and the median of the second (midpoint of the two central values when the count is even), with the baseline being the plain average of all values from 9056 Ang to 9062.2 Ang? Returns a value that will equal 6.4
